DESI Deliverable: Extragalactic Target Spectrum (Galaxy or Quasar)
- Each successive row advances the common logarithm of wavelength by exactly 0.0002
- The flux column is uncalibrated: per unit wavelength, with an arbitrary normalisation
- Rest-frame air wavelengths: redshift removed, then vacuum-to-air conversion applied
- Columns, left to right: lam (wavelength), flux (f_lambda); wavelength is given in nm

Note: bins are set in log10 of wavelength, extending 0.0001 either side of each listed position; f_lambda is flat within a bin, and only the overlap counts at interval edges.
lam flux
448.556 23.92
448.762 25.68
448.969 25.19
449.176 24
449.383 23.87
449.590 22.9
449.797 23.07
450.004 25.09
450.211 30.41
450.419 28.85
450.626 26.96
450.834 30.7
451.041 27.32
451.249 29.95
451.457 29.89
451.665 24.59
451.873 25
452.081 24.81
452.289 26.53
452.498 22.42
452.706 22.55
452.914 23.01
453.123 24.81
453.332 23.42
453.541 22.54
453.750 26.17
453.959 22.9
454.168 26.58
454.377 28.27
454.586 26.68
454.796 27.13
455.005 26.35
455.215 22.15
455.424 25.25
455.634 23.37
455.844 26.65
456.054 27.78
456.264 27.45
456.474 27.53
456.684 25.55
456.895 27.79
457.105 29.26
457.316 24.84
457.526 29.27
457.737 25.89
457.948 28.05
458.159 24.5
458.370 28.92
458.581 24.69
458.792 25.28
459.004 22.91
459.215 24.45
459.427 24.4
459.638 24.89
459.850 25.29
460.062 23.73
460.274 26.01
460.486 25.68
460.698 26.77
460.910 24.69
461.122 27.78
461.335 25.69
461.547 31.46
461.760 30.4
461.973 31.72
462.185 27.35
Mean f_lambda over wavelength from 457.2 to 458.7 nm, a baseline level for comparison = 26.6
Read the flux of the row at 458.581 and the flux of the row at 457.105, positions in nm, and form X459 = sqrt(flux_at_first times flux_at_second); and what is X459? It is 26.9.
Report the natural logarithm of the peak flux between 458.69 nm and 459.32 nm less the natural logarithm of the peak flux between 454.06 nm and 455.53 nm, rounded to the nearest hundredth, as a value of -0.11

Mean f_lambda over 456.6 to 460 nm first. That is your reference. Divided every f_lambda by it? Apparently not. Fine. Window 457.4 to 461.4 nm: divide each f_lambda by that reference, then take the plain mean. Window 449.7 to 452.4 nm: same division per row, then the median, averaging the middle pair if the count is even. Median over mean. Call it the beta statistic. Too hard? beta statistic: 1.048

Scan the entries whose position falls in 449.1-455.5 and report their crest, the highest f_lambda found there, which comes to 30.7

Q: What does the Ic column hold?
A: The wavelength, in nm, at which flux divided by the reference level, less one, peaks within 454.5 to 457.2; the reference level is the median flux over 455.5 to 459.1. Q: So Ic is 457.105 nm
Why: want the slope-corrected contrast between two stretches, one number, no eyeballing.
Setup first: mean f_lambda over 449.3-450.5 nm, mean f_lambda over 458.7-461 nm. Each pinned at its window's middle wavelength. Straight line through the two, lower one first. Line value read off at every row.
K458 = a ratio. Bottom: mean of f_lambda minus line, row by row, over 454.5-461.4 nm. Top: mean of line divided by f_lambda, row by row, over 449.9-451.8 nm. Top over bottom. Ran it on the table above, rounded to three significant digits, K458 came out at 1.02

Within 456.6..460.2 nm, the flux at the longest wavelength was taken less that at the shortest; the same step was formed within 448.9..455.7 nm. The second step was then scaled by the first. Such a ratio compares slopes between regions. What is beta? 1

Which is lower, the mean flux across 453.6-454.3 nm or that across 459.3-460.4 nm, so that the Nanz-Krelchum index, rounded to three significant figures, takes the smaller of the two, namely 24.9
